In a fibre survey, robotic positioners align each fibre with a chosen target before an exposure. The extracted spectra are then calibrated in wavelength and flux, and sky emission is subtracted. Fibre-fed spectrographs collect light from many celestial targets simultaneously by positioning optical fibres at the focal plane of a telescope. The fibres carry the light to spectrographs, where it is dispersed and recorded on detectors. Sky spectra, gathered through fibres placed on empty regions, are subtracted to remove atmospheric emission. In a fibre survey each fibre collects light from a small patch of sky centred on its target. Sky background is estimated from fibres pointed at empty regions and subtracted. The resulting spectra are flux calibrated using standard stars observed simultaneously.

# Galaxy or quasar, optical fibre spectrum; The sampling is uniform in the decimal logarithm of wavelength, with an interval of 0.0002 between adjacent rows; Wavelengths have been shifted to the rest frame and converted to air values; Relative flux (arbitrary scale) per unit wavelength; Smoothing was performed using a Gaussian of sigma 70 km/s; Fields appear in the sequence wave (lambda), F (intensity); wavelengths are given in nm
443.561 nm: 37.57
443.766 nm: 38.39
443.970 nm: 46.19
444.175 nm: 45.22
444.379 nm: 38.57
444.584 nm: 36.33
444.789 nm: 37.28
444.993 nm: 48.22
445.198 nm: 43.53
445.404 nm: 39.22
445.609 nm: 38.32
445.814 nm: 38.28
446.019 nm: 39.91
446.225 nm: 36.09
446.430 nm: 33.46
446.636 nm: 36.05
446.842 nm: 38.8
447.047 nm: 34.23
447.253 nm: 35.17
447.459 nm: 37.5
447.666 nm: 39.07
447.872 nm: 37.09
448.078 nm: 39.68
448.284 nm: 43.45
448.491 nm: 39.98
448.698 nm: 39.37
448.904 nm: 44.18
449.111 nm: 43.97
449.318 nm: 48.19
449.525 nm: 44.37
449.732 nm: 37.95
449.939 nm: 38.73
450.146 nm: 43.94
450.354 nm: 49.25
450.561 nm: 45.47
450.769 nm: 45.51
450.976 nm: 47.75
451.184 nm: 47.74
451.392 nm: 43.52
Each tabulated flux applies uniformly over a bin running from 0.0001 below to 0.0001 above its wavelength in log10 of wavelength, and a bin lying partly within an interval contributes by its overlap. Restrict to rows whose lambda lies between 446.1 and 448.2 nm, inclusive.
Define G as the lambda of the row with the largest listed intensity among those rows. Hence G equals 448.078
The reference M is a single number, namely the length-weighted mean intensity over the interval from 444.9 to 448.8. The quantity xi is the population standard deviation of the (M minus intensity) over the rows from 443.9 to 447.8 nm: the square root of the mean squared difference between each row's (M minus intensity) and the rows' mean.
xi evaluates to 3.9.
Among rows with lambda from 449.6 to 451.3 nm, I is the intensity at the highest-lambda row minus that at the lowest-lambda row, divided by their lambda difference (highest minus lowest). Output 7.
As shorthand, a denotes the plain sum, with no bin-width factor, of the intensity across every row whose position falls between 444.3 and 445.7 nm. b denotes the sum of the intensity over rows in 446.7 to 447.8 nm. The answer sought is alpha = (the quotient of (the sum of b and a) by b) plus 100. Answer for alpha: 102.5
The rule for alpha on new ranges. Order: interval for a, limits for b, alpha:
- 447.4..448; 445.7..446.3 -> 102.0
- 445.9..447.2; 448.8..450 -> 101.8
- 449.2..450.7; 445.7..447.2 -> 102.2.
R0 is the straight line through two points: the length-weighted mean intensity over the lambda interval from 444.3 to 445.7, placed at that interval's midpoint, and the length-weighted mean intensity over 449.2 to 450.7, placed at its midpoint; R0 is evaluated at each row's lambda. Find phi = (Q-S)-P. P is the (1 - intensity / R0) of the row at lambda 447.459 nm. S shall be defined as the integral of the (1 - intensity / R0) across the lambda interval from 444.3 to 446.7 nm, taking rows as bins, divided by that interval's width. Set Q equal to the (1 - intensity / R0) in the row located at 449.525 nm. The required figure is -0.17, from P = 0.11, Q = -0.02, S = 0.044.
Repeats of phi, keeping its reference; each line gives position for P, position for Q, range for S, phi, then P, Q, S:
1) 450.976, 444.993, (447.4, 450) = -0.18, -0.07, -0.20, 0.045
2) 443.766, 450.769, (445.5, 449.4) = -0.12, 0.02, -0.02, 0.073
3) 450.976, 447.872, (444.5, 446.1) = 0.18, -0.07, 0.13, 0.007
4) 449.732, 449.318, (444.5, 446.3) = -0.26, 0.13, -0.11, 0.019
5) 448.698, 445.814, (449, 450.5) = -0.02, 0.09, 0.06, 0.001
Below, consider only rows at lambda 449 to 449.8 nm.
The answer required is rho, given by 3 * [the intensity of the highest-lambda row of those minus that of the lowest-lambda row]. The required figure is -18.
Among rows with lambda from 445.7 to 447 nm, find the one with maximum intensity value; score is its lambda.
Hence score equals 446.019 nm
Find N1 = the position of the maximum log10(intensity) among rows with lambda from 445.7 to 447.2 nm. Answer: 446.019 nm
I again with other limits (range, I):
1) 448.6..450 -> -1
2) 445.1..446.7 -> -5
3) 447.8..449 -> 7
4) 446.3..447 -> 13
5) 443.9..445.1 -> 2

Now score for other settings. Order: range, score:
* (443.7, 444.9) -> 443.970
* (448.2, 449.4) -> 449.318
